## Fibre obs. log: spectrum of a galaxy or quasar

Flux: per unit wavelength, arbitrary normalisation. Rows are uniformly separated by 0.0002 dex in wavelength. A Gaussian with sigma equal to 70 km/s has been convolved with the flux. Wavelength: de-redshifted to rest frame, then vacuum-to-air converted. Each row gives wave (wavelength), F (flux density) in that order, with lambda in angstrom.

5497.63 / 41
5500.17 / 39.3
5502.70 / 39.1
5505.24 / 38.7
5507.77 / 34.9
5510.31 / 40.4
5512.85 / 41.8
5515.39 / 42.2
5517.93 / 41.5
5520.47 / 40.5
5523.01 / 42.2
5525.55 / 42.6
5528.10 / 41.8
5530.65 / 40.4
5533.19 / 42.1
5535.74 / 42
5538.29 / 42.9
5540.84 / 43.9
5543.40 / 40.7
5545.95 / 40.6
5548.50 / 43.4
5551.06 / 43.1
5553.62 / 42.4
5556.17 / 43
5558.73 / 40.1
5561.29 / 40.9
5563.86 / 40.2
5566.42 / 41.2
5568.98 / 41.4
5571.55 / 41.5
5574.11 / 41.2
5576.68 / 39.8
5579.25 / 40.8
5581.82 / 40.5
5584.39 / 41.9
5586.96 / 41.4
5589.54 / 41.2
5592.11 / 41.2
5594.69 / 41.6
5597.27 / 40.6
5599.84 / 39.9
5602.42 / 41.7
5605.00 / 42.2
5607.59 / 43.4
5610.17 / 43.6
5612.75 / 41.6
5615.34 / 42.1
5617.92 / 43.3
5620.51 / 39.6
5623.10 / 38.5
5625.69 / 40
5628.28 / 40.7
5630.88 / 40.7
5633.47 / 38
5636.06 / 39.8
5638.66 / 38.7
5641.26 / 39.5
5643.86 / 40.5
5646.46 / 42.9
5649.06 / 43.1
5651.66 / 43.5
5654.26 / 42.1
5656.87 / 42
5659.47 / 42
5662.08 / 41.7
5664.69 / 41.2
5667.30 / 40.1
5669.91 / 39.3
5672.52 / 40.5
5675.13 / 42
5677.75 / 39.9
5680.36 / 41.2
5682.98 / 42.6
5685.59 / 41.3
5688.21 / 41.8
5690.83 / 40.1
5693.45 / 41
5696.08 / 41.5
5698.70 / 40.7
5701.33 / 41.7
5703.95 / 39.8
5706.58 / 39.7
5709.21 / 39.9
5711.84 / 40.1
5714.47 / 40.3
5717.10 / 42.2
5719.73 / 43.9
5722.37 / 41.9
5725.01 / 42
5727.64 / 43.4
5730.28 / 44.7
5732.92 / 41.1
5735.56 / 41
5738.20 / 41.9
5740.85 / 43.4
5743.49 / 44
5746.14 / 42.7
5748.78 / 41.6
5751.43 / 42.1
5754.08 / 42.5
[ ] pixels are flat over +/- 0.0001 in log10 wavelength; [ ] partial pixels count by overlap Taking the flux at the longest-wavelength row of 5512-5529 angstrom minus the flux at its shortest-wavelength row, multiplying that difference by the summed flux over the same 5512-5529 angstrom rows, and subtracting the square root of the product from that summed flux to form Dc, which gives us 293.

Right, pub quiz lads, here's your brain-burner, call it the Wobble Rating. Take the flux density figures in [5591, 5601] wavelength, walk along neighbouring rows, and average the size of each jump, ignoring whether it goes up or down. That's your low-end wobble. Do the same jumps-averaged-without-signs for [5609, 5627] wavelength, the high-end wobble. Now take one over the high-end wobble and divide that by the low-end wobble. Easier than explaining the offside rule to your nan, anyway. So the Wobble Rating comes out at 0.86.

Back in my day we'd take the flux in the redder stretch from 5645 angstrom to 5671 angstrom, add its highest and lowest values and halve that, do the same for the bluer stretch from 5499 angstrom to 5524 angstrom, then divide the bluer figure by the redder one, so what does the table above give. 0.93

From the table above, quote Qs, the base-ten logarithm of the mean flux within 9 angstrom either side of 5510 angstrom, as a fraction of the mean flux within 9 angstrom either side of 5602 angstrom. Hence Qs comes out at -0.022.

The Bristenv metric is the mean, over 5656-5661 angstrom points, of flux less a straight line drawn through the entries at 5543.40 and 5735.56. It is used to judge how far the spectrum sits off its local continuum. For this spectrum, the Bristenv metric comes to 1.1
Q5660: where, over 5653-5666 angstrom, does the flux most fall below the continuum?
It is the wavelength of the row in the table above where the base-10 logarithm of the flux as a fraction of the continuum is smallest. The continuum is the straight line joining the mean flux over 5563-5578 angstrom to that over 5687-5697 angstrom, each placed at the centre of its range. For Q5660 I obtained 5664.69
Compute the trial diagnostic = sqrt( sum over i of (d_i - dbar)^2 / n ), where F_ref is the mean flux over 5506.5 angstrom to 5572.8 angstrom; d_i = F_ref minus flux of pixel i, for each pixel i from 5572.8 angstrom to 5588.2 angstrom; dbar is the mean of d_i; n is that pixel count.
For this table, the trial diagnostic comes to 0.67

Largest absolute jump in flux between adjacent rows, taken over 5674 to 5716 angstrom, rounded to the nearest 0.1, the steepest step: 2.1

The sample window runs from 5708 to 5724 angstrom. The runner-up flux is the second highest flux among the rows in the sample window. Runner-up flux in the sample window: 42.2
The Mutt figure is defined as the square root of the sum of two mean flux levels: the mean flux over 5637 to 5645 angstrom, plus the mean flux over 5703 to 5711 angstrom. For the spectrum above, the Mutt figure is 8.91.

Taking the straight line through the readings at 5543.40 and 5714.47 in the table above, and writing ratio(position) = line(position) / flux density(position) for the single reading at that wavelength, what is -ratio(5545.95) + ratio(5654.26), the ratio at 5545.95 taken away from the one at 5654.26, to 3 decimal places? -0.042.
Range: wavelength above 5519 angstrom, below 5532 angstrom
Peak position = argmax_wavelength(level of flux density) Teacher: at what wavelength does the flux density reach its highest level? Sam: 5525.55 angstrom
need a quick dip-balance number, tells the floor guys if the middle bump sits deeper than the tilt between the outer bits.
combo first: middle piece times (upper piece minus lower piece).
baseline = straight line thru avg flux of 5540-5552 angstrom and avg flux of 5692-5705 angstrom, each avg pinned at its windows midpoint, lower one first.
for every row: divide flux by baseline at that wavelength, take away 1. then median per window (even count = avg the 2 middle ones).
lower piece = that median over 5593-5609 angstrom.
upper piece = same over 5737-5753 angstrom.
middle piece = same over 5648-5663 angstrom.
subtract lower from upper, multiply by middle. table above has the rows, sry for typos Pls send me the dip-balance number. 0.0009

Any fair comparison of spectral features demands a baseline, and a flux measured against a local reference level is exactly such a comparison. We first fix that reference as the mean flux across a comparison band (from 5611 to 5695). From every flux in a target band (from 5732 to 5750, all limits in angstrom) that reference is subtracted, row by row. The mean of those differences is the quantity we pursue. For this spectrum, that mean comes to 1.3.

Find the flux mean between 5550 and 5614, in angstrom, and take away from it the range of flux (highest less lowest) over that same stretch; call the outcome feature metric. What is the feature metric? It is 37.7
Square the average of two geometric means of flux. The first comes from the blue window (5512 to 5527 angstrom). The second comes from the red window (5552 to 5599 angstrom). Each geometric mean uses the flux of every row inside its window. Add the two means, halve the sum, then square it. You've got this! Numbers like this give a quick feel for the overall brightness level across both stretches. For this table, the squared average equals 1720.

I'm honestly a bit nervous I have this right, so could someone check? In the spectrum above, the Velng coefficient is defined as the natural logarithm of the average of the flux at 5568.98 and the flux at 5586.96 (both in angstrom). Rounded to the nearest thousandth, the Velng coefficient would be 3.723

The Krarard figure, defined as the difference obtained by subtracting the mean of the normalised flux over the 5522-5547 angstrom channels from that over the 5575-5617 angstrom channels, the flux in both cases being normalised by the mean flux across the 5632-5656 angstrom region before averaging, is -0.011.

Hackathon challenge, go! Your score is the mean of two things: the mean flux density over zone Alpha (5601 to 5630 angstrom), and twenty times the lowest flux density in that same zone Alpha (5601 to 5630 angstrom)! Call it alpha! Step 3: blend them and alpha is 406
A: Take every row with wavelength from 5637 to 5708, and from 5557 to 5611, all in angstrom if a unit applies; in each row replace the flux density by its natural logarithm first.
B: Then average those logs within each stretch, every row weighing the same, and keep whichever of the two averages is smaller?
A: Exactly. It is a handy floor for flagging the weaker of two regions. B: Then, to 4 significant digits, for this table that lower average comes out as 3.716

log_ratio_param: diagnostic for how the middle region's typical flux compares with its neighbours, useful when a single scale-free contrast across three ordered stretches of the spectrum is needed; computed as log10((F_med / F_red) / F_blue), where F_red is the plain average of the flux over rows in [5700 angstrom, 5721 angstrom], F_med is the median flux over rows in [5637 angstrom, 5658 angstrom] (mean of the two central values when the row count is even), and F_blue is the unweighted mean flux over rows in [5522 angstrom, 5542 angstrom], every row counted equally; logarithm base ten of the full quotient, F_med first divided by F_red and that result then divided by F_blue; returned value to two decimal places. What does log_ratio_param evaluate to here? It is -1.61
